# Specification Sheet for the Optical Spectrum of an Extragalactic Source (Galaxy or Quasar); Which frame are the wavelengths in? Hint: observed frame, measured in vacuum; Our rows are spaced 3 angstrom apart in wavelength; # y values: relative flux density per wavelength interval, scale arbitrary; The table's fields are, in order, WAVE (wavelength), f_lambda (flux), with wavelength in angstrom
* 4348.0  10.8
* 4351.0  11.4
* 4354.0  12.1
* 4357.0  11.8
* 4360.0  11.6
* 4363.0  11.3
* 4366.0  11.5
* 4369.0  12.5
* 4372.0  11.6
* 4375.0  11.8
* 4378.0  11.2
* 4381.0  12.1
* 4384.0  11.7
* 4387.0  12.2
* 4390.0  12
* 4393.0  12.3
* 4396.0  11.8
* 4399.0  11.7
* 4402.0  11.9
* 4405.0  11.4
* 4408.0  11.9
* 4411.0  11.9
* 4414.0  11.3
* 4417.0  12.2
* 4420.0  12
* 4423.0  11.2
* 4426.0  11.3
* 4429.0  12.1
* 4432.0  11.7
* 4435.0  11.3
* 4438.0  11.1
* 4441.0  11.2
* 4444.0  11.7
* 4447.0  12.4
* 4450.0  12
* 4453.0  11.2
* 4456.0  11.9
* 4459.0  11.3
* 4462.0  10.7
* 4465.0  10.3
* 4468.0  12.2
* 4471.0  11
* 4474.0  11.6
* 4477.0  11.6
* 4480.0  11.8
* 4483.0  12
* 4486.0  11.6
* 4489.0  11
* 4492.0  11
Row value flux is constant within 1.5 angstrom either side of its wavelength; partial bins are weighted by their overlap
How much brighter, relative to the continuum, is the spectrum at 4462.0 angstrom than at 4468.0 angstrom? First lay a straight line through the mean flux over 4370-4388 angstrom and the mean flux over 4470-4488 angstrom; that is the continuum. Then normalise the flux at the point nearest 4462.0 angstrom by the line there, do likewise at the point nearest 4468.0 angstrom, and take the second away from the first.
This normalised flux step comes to -0.13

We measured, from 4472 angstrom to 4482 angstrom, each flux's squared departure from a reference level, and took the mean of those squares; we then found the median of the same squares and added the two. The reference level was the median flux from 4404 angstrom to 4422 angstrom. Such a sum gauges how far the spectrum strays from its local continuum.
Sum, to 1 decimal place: 0.2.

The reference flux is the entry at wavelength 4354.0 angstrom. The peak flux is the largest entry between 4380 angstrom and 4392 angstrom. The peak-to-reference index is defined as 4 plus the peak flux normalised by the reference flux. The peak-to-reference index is 5.01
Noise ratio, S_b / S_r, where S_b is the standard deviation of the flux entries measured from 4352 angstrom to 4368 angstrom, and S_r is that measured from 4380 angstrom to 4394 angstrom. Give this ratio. 1.3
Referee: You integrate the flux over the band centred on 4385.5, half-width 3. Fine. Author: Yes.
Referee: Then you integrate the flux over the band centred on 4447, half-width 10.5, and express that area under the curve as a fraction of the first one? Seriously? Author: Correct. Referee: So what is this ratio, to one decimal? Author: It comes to 3.4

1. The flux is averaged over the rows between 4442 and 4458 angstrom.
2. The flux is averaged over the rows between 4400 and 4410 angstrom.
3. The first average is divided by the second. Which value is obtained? 1.01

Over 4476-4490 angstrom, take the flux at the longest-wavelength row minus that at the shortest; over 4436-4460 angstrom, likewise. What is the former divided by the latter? -3.0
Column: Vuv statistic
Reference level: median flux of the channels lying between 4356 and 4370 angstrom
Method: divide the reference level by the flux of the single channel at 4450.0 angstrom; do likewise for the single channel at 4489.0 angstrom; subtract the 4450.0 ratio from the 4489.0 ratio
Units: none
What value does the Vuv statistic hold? 0.09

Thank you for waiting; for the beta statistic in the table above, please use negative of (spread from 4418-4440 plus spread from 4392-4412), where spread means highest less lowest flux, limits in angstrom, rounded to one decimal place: -1.9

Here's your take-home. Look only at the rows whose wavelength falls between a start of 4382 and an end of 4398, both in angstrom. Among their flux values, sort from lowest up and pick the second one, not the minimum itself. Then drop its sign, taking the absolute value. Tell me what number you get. 11.8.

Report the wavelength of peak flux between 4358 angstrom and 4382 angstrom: 4369.0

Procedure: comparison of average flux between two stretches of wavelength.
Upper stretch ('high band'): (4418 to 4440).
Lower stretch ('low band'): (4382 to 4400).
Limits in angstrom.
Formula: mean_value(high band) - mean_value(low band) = -0.42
